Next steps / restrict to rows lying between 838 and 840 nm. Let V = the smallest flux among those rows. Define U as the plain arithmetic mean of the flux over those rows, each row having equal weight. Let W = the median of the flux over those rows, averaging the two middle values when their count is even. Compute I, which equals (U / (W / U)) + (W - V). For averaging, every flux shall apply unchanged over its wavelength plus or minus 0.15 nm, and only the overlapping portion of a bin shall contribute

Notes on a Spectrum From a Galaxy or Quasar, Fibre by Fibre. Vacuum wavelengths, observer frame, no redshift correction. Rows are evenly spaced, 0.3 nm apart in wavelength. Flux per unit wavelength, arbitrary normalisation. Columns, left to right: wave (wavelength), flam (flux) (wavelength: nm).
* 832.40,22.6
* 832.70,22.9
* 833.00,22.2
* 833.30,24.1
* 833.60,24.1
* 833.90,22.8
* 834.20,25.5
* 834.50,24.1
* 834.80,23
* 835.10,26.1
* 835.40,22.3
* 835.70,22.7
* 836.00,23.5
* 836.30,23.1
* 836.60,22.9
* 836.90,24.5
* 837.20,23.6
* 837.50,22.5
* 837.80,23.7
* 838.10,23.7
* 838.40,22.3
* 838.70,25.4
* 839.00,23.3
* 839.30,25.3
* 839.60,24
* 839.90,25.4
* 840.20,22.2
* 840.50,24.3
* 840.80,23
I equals 26.1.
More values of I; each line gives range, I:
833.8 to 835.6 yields 25.6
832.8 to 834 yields 24.4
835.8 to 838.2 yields 24.4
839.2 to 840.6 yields 26.3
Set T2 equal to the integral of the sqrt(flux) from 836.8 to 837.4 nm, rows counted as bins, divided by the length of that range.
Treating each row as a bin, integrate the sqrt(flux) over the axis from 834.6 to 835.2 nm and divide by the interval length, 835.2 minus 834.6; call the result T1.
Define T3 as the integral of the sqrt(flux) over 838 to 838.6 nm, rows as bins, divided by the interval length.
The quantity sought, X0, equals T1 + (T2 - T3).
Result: 5.01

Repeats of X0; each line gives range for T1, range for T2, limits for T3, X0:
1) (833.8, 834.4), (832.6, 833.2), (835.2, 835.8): 4.91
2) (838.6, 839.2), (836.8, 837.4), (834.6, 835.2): 4.88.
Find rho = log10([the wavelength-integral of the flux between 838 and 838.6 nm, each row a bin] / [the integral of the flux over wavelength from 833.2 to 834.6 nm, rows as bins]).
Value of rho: -0.4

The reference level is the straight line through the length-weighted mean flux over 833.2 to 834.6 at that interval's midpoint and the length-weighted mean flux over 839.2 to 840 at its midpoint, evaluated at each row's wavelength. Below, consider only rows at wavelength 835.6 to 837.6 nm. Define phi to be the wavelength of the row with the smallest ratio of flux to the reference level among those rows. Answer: 837.50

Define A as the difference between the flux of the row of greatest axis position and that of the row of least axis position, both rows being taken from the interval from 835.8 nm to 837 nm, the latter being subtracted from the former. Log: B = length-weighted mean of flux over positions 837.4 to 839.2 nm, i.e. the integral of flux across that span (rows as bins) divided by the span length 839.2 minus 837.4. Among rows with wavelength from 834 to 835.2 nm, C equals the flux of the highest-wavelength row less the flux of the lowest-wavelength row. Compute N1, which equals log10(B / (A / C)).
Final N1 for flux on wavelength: 1.2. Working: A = 1.00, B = 23.56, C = 0.60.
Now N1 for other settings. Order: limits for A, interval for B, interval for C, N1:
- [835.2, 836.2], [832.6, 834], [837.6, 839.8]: 0.8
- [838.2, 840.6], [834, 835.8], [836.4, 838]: 1.0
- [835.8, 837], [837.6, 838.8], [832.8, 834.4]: 1.9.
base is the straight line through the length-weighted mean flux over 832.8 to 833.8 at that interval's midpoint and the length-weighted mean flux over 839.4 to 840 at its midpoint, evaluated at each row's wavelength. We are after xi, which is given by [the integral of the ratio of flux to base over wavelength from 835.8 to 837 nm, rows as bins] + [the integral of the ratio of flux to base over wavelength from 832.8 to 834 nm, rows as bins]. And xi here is 2.36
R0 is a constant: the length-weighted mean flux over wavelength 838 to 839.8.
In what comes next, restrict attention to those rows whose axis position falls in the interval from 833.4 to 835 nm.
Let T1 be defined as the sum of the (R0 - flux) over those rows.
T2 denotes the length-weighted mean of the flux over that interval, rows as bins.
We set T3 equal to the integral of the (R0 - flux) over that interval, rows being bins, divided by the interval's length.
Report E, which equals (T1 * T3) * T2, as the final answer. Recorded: 1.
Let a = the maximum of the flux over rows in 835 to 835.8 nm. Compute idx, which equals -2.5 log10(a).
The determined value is -3.54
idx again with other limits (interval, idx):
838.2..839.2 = -3.51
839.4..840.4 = -3.51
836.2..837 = -3.47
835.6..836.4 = -3.43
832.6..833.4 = -3.46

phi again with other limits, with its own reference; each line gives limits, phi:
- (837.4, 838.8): 838.40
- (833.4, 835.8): 835.40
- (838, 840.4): 840.20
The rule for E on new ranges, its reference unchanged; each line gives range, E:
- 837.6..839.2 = 15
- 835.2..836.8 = 132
